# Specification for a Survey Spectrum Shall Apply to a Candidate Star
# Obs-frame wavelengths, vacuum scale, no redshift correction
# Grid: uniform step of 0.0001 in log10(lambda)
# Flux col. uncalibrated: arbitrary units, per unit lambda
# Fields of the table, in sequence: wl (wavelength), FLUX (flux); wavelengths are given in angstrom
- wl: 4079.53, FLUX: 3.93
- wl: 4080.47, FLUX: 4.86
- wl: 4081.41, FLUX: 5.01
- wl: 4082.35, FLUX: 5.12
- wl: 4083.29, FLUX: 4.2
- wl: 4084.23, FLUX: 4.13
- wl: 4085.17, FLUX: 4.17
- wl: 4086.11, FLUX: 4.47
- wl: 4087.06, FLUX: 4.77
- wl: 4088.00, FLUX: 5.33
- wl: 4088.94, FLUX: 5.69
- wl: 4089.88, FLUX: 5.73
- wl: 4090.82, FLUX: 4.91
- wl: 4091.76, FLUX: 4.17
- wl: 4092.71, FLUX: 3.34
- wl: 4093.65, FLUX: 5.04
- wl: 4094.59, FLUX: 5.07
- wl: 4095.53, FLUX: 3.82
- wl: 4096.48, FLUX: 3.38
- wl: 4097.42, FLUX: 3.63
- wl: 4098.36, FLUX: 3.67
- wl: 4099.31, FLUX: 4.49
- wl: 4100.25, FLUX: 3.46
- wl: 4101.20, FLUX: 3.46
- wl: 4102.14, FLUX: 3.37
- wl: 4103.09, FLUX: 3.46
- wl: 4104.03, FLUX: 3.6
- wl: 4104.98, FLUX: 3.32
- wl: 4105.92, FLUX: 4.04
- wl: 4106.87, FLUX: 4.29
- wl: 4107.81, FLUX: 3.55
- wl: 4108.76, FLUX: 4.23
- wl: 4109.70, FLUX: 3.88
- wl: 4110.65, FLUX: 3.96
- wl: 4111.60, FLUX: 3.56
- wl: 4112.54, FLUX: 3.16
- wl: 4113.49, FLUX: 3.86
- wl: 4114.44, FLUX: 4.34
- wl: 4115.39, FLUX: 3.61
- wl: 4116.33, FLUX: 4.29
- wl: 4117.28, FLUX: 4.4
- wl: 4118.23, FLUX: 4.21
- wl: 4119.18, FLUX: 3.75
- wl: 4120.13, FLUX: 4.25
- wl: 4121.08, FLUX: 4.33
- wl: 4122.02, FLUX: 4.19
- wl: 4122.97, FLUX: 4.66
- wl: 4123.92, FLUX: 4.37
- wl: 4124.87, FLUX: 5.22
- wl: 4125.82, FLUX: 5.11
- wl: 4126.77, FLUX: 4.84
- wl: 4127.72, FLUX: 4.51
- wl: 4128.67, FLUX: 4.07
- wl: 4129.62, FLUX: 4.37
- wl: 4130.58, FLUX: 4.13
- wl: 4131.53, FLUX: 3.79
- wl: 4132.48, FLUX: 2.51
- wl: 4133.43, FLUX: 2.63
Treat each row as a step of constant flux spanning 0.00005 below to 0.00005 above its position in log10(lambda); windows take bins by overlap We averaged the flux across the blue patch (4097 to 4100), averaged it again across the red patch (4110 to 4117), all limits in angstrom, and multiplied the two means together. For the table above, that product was 15.0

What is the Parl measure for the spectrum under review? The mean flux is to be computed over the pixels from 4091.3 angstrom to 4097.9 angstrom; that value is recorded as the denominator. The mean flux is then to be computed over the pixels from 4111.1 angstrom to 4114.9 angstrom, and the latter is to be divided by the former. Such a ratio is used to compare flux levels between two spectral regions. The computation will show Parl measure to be 0.92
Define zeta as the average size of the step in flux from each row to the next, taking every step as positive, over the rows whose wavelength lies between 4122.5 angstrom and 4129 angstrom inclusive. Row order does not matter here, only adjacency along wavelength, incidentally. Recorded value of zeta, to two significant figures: 0.38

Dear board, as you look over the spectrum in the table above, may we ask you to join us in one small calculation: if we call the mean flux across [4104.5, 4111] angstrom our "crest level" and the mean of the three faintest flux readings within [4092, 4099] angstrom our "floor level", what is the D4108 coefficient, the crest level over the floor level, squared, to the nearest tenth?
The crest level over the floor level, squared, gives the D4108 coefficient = 1.3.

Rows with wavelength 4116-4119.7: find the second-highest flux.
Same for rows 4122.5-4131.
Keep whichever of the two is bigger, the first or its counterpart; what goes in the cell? 5.1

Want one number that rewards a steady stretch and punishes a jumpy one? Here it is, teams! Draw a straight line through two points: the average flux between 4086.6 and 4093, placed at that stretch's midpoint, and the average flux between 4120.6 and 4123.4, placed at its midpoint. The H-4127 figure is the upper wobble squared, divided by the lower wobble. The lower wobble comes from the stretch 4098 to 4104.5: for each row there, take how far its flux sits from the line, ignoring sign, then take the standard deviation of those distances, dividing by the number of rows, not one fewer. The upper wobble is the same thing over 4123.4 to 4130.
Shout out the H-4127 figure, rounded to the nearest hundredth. 0.29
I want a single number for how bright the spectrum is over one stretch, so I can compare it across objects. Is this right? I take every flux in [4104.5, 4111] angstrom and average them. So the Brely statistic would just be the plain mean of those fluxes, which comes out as 3.9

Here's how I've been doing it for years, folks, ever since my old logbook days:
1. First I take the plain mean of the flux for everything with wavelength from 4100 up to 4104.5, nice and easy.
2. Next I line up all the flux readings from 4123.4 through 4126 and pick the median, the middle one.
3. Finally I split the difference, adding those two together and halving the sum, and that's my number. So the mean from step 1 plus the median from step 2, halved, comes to 4.3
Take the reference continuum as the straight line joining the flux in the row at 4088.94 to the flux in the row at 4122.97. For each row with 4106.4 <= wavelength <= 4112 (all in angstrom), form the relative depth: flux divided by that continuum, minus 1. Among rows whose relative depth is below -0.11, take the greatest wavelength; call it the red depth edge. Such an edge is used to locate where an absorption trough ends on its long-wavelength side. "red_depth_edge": 4111.60 angstrom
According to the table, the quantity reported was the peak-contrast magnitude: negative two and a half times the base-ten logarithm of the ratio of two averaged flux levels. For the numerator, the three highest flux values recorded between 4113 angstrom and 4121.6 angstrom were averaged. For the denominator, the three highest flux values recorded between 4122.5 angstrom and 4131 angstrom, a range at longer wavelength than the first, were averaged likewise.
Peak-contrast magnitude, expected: 0.2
